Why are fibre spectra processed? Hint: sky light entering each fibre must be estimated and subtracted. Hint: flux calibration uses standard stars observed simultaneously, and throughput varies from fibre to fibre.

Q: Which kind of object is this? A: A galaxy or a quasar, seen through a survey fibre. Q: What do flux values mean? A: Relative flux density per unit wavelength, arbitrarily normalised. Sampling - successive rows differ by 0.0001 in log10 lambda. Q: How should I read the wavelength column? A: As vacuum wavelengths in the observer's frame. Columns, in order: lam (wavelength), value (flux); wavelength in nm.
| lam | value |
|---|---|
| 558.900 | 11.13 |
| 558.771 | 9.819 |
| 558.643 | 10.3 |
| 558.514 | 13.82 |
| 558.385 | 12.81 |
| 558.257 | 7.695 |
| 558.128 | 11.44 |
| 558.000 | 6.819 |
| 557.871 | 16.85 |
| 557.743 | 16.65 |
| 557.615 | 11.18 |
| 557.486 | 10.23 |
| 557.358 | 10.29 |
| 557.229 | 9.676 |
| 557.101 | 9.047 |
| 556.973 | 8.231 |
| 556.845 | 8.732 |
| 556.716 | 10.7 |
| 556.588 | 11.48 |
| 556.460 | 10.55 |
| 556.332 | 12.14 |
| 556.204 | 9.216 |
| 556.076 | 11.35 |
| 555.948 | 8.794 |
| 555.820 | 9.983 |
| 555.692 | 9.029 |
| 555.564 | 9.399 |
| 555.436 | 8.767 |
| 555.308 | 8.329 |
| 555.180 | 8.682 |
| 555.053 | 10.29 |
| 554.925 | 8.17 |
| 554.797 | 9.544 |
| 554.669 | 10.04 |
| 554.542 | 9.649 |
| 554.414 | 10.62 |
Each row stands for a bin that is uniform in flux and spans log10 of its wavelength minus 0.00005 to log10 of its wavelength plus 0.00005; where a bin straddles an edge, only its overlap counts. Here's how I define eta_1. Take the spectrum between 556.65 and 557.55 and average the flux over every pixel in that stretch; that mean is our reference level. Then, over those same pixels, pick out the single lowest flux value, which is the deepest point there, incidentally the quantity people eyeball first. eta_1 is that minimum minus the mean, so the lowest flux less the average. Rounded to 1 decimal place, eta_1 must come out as -1.3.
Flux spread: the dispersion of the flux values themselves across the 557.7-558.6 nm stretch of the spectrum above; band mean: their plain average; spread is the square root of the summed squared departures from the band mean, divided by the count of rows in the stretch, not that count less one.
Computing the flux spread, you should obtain 3.7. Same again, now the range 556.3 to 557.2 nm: 1.4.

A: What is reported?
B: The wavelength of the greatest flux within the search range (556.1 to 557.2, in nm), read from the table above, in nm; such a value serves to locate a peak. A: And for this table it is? 556.332 nm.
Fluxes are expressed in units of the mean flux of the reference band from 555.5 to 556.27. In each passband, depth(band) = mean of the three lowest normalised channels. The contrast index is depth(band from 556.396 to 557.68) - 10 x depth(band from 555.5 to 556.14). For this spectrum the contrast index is -8.52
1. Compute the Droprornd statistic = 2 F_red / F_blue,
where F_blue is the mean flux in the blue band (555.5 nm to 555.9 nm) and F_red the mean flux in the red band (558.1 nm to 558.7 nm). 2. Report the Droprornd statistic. 2.37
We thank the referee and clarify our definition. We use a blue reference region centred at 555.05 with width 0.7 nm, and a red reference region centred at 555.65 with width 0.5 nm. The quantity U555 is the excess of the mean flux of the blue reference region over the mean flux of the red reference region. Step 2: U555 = -0.3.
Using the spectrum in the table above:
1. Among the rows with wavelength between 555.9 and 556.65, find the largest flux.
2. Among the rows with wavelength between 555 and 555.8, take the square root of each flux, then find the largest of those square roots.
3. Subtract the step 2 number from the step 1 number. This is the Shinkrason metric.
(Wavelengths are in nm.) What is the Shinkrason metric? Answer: 8.9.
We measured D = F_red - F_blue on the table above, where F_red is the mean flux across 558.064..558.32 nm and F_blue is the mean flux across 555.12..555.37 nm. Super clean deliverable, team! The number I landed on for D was 1.06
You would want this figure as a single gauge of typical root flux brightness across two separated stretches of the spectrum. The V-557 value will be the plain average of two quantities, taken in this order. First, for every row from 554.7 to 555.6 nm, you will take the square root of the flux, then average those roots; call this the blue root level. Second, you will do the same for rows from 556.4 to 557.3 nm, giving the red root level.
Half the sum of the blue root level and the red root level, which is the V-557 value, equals 3.06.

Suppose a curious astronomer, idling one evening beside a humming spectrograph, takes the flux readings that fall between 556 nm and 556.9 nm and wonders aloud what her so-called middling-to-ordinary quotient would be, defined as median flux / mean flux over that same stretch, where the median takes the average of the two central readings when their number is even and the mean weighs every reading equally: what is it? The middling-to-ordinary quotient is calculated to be 1.01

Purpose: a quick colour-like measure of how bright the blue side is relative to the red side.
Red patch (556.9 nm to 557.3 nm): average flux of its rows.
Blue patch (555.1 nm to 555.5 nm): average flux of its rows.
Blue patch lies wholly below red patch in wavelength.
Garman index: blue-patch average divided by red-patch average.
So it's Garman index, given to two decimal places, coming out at 0.96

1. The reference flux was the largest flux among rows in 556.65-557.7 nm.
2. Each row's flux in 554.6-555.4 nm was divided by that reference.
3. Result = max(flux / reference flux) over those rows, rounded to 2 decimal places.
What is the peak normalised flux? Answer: 0.92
